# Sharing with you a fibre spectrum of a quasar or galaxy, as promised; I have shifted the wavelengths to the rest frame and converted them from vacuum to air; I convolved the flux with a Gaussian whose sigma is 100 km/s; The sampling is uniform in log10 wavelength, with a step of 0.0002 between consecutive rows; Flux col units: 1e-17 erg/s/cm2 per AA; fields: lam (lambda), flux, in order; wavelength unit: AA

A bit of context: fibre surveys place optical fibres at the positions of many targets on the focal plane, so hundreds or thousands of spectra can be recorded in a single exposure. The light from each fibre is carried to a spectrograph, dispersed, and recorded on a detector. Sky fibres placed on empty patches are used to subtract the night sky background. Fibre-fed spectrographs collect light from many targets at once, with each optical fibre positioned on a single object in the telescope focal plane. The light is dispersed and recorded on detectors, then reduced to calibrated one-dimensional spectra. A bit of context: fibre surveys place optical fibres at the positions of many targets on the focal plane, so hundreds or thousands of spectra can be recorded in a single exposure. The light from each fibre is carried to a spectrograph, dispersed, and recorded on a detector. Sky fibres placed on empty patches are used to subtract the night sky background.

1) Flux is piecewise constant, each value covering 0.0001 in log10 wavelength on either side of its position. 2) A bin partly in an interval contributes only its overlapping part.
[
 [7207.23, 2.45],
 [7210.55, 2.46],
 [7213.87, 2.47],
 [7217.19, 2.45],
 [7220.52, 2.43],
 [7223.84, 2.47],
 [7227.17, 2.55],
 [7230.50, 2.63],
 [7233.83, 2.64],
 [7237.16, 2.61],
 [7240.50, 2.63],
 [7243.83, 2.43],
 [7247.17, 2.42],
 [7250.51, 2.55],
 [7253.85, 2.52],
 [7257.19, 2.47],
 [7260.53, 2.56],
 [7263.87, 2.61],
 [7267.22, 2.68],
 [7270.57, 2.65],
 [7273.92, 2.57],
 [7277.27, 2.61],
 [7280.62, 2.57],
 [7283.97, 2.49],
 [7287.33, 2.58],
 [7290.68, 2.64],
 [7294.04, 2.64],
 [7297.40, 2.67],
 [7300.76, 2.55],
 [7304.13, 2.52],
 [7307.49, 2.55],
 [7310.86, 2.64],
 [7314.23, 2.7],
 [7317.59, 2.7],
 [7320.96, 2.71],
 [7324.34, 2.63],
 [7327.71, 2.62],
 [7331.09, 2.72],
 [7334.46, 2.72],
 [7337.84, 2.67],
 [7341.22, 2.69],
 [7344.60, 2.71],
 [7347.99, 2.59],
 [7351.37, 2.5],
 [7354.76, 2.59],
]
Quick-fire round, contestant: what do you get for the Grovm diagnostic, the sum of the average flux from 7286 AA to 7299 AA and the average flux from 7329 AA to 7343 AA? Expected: 5.33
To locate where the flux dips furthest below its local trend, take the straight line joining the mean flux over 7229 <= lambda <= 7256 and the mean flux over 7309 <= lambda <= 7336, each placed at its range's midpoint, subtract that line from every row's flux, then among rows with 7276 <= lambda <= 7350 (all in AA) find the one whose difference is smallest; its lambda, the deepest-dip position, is 7304.13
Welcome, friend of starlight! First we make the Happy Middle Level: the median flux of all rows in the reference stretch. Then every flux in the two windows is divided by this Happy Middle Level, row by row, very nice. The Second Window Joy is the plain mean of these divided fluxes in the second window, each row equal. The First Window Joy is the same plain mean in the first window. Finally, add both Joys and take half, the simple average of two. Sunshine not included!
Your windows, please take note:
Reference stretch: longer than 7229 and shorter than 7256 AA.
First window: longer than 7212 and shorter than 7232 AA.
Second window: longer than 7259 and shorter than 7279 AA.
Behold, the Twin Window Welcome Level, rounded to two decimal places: 0.99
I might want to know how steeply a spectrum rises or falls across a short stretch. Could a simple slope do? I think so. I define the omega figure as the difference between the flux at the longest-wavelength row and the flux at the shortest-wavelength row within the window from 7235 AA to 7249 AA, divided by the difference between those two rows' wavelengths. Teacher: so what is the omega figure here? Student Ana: -0.019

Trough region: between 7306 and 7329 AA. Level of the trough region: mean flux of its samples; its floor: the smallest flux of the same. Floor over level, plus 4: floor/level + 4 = 4.96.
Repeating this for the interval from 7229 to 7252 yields 4.95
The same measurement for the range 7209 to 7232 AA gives 4.97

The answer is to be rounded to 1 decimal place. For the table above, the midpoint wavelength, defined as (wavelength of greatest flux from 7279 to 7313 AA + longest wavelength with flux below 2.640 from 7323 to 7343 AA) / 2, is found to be 7312.6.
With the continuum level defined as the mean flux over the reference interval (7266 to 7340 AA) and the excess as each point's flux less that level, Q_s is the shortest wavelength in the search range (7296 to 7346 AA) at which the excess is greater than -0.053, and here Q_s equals 7297.40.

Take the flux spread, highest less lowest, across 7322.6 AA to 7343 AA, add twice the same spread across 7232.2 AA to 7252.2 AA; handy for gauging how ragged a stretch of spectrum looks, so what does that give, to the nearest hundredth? 0.54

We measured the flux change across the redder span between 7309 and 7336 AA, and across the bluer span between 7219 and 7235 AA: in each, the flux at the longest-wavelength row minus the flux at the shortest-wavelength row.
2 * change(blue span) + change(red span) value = 0.50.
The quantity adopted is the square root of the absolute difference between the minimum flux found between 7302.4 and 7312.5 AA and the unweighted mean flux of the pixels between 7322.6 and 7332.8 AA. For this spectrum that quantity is 0.370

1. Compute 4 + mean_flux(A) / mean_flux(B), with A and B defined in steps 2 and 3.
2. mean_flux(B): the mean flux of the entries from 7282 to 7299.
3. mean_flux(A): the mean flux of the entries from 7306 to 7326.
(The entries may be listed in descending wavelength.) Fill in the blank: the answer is 5.02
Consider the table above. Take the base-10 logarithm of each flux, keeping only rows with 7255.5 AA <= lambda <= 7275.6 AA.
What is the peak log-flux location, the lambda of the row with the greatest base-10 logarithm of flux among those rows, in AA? 7267.22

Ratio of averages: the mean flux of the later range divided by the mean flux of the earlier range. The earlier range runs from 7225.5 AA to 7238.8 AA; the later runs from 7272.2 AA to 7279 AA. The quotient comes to 0.99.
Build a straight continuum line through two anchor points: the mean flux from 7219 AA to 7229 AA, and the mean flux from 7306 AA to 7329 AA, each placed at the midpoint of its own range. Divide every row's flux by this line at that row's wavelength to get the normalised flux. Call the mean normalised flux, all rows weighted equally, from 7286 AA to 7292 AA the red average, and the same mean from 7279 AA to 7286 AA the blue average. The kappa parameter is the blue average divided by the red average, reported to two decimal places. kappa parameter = 0.97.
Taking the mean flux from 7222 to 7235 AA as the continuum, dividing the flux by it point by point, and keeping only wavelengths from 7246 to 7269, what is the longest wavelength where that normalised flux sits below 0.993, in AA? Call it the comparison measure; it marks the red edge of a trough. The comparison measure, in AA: 7257.19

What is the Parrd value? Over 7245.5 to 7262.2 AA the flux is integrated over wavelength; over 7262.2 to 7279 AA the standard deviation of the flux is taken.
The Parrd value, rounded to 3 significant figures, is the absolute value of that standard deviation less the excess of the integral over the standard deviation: 41.7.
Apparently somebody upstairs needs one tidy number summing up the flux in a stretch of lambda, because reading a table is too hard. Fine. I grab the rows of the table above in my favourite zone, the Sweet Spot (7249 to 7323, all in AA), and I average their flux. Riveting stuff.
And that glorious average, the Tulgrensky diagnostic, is 2.60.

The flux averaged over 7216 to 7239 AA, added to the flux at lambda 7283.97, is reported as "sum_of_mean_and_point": 5.03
